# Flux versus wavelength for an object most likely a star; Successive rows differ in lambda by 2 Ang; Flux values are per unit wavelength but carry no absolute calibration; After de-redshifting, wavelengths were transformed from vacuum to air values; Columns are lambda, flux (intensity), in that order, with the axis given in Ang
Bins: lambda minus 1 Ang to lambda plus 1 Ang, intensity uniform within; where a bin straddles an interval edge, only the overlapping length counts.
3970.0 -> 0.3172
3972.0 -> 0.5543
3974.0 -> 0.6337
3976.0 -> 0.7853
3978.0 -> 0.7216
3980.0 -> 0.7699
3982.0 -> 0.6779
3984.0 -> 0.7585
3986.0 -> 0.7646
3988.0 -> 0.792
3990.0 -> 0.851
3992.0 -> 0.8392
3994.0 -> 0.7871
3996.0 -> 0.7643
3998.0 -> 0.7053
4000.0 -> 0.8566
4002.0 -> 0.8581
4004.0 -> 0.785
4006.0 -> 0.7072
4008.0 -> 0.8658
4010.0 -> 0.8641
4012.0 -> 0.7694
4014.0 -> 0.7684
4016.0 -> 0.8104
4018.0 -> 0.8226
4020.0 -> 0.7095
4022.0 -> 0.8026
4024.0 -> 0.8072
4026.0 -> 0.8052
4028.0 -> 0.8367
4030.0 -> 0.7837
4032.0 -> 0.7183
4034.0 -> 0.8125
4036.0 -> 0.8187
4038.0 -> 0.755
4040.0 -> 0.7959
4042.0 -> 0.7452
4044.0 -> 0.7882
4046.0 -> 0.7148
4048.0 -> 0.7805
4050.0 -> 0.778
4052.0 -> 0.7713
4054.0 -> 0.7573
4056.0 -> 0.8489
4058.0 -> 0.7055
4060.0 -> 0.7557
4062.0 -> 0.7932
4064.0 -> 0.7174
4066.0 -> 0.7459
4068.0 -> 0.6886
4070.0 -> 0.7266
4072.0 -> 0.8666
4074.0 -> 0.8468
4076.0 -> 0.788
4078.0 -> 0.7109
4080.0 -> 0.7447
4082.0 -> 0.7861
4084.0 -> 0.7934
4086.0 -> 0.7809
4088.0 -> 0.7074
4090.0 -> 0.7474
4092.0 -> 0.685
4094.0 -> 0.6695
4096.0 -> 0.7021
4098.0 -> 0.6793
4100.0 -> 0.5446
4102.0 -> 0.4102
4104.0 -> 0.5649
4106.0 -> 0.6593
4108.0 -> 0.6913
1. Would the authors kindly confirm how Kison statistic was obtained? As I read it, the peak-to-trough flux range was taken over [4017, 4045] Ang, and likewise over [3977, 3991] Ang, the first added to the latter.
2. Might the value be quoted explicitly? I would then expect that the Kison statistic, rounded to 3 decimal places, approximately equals 0.300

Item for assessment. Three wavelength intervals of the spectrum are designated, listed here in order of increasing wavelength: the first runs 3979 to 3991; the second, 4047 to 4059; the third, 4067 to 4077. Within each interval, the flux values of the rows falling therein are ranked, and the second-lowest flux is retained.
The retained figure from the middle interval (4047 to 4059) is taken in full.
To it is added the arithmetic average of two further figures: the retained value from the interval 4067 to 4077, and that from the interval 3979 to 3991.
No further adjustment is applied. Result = 1.50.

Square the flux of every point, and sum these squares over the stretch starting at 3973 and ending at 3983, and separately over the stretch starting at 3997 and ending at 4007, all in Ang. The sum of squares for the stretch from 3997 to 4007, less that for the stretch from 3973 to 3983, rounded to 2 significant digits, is 0.49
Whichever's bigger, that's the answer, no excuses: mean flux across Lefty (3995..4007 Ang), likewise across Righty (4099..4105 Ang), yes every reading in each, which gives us 0.78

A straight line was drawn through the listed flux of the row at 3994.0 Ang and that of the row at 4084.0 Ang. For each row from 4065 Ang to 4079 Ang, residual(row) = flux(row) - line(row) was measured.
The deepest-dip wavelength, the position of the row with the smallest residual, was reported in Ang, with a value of 4068.0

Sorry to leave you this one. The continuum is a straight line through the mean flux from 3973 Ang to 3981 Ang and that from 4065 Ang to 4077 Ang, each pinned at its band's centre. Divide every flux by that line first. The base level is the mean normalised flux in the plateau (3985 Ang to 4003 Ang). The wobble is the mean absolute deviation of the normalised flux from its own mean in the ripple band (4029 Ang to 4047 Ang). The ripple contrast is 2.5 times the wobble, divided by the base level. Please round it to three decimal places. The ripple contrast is 0.101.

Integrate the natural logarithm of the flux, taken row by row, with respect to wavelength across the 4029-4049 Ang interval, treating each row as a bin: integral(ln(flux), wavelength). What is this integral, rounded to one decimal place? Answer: -5.2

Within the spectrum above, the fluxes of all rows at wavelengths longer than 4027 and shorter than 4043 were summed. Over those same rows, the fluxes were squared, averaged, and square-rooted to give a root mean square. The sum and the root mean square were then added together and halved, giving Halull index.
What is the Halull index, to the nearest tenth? 3.5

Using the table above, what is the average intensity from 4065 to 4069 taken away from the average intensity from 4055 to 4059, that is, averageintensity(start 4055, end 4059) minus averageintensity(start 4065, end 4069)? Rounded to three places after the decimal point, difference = 0.060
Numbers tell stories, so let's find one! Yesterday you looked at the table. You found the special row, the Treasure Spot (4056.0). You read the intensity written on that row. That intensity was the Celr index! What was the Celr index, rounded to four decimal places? 0.8489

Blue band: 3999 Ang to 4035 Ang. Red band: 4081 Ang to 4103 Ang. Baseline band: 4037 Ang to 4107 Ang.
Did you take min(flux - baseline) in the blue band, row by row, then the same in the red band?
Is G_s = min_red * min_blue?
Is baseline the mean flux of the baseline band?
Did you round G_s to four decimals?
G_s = 0.0073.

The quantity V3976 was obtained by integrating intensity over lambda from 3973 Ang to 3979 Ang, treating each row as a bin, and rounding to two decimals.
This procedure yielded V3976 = 4.28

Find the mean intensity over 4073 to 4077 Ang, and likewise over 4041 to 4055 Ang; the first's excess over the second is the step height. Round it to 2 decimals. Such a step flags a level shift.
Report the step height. 0.06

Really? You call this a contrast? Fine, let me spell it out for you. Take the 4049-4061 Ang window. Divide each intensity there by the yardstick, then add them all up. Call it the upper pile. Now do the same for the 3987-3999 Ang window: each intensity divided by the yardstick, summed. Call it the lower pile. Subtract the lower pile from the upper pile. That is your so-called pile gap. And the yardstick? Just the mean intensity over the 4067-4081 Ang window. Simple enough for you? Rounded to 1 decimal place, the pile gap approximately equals -0.2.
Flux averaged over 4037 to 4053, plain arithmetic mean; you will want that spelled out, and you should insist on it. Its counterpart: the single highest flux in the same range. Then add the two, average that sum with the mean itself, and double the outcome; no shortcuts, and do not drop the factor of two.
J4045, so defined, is 2.33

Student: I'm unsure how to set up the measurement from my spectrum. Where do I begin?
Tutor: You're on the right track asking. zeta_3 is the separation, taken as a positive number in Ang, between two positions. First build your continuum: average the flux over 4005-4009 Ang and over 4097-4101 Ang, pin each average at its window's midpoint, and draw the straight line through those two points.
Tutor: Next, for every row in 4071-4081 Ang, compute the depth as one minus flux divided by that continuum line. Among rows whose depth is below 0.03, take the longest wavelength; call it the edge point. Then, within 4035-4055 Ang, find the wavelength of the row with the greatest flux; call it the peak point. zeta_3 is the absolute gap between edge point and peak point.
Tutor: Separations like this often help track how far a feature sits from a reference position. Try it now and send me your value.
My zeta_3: 44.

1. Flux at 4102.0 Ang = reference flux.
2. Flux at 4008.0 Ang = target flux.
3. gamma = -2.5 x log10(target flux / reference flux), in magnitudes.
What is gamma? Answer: -0.81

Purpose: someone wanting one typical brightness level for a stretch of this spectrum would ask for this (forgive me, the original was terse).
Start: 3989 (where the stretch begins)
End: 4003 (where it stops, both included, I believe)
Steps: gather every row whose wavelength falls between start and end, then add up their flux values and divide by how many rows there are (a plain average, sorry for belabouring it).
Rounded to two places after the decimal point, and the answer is 0.81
